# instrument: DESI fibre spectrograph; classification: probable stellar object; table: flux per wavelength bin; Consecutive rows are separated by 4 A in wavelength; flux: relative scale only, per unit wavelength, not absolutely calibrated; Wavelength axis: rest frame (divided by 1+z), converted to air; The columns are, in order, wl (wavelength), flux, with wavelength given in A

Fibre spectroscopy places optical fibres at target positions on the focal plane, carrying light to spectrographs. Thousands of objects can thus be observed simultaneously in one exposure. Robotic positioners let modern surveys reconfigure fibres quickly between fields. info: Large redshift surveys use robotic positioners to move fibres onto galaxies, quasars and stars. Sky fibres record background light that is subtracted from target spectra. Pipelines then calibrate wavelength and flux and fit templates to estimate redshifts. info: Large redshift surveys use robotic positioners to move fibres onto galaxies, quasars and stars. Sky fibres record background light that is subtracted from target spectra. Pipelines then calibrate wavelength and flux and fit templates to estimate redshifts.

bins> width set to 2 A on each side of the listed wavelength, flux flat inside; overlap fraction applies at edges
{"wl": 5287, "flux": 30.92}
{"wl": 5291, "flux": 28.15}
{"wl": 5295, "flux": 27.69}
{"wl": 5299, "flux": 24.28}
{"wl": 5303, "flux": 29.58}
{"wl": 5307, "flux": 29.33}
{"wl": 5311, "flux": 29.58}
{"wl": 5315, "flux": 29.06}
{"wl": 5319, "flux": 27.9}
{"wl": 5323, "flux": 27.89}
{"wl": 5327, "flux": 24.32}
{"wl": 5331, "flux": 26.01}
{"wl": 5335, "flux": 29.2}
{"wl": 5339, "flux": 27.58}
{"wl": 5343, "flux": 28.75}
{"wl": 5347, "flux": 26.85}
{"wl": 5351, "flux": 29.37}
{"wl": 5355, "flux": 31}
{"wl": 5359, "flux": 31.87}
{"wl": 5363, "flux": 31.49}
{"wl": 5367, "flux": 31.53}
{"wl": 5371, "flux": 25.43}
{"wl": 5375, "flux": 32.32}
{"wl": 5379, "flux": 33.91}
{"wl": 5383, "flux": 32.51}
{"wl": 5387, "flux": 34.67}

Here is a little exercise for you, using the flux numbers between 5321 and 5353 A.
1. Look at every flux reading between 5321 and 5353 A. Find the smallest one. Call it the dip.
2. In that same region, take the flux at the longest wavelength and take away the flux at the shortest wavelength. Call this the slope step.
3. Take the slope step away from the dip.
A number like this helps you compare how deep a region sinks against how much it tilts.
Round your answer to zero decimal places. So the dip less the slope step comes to 23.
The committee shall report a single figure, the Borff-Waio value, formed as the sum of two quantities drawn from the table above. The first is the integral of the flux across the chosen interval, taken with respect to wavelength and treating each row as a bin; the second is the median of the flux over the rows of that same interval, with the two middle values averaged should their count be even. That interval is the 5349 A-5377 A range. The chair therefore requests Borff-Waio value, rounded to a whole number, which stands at 884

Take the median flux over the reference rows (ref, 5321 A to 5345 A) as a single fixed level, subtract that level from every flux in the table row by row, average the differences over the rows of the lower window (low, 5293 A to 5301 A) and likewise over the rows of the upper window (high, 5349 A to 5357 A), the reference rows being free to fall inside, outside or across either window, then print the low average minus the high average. -4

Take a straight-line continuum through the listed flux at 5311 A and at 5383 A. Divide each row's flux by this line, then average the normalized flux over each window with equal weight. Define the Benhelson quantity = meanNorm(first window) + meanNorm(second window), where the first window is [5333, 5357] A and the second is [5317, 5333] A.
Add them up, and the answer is 1.81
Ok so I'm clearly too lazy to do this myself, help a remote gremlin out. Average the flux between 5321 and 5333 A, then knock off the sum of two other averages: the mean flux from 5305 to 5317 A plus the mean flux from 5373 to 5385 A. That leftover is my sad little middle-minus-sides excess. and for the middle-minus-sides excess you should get -36.2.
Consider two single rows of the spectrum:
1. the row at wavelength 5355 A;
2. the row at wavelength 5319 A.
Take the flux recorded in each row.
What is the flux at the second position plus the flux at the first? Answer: 59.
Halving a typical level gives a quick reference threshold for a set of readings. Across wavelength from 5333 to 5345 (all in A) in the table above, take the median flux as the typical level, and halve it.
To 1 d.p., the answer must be 14.4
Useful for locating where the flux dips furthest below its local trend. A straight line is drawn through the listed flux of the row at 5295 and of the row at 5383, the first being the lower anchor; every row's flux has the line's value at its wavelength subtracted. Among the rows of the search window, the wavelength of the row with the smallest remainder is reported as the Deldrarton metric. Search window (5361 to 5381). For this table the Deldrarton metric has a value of 5371 A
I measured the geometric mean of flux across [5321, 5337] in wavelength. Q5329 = 27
